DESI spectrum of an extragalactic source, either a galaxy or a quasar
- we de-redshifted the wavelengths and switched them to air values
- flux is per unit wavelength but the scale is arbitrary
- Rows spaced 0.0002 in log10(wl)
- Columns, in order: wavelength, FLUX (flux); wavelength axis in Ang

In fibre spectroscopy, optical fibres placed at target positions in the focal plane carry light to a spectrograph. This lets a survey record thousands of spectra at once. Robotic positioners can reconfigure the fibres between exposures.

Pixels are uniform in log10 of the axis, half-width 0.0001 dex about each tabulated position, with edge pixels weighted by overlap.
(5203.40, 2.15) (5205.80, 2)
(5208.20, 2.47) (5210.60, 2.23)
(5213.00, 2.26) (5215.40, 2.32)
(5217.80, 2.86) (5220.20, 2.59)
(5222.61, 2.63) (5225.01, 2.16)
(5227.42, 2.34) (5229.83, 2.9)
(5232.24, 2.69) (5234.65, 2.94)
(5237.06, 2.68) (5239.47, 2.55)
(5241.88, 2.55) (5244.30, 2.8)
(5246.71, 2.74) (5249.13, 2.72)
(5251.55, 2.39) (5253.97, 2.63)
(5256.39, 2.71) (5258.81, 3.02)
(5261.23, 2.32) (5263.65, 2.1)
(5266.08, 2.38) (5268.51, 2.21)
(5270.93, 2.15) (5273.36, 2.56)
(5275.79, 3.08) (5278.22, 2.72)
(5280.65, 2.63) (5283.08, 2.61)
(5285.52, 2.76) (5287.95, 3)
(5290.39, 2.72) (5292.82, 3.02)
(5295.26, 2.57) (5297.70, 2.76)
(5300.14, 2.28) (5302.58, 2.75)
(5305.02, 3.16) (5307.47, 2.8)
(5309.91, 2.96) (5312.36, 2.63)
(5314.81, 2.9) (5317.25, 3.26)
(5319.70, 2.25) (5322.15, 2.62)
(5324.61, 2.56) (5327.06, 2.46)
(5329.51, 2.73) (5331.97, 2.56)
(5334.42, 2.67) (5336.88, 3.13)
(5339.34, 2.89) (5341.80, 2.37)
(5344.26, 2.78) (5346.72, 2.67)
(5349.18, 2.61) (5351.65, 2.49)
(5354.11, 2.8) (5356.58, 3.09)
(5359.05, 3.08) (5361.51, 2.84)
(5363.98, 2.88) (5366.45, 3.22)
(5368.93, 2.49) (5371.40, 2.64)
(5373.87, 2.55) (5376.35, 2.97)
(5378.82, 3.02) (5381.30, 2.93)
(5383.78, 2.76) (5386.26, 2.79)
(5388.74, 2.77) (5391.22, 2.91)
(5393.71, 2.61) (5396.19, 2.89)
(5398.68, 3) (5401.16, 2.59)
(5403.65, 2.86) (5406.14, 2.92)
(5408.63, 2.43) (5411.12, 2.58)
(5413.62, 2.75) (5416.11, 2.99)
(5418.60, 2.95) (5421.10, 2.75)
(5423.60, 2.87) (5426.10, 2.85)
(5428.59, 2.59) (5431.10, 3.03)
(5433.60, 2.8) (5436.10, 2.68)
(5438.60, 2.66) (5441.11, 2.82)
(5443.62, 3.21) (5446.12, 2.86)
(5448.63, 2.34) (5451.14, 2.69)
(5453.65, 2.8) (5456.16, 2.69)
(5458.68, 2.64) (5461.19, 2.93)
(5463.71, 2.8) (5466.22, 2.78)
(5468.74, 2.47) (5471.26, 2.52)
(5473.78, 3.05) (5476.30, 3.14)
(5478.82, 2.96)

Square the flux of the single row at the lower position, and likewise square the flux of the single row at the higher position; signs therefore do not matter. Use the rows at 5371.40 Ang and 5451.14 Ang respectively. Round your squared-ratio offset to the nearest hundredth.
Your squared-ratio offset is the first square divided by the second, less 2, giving -1.04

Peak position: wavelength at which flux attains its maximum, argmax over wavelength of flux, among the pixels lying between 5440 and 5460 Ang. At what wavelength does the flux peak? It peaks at 5443.62 Ang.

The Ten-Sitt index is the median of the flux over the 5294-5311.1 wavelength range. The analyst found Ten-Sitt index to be 2.76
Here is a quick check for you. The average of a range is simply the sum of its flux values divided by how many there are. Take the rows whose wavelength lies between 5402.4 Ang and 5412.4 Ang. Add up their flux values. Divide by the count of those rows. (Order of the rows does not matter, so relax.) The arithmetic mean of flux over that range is 2.70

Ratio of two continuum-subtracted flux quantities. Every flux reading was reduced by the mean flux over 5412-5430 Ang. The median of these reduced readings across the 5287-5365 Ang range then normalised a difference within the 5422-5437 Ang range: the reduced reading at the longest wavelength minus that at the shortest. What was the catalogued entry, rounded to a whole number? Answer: 3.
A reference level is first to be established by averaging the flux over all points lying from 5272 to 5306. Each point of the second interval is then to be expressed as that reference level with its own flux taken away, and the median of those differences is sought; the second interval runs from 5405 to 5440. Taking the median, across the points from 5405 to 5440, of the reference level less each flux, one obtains -0.02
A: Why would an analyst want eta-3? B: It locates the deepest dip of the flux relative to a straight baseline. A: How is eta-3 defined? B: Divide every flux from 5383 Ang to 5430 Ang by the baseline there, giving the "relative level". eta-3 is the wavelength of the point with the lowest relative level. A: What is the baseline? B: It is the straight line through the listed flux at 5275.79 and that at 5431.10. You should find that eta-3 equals 5408.63 Ang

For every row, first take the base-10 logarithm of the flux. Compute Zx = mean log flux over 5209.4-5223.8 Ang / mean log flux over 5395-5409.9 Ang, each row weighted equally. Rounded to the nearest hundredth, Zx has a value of 0.89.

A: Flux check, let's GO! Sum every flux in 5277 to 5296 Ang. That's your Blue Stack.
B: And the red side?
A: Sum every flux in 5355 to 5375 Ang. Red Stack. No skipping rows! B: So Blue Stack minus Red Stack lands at -0.8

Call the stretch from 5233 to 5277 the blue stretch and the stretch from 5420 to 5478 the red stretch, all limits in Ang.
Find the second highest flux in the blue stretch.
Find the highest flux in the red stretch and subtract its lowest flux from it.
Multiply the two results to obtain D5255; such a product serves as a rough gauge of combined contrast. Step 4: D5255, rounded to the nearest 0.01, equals 2.63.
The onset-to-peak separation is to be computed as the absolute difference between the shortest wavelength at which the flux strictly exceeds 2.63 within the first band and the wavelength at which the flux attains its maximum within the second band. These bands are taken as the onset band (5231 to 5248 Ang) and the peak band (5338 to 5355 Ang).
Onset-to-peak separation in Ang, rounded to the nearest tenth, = 107.1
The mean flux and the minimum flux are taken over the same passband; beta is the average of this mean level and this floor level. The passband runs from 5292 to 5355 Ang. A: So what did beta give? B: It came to 2.5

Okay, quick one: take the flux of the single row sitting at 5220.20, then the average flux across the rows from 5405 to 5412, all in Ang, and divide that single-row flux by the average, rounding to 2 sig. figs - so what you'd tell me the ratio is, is 0.98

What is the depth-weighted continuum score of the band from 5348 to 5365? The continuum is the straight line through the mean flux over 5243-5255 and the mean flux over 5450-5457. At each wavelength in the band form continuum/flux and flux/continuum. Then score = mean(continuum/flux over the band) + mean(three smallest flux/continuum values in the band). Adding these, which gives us 1.936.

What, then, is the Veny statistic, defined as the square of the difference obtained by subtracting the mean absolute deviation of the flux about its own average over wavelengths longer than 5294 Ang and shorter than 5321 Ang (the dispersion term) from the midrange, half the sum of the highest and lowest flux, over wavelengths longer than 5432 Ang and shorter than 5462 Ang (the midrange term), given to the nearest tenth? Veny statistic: 6.4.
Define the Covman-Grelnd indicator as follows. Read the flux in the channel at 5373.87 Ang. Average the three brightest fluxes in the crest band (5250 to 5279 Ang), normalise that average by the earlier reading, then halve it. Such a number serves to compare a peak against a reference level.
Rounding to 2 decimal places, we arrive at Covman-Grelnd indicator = 0.58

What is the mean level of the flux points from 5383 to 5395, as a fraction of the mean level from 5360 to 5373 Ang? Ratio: 0.98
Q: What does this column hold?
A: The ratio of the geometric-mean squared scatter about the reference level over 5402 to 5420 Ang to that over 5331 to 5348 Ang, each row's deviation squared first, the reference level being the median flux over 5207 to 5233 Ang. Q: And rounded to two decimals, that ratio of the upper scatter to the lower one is 1.17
